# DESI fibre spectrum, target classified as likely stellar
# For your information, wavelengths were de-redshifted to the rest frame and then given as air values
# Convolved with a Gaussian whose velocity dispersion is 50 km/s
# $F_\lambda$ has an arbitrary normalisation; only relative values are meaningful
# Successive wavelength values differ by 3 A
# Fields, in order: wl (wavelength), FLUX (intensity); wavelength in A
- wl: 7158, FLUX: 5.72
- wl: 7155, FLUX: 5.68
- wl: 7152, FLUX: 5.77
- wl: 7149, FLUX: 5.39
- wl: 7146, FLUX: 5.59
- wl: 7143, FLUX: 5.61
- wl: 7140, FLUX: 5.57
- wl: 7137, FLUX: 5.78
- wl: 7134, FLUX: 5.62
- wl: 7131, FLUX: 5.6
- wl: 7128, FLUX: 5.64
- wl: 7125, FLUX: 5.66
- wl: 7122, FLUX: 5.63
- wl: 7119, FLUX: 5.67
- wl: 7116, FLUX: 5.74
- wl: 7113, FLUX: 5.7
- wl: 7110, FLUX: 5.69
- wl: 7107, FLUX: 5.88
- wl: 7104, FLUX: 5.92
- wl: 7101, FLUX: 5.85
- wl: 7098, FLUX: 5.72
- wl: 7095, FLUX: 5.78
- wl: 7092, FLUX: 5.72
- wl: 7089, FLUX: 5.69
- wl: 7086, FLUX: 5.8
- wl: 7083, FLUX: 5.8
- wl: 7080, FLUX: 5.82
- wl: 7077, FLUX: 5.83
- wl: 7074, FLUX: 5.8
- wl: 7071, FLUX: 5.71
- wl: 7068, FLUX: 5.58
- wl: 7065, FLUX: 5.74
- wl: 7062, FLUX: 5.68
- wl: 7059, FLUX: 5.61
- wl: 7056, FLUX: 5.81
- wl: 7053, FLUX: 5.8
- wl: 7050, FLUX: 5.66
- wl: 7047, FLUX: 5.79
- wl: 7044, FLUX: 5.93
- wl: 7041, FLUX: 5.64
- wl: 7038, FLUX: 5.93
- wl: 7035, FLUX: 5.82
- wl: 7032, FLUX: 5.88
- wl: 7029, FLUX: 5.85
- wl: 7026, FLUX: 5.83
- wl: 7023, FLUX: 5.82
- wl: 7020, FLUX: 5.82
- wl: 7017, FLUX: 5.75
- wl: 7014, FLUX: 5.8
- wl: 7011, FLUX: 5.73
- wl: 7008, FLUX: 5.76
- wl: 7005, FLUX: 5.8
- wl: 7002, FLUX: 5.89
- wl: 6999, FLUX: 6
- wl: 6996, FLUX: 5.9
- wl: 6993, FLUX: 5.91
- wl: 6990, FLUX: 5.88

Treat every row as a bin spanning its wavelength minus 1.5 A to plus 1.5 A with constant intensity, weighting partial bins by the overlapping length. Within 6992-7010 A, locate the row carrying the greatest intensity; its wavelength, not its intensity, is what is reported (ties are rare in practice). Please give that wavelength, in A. 6999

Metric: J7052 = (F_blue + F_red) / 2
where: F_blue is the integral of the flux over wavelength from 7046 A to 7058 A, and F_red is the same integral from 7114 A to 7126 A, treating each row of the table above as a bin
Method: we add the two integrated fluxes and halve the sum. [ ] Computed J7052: 68.6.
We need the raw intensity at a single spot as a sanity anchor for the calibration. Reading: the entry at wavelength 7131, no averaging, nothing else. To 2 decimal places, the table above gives 5.60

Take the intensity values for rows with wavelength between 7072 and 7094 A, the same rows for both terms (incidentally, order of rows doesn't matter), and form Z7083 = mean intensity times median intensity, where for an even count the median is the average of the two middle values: 33.5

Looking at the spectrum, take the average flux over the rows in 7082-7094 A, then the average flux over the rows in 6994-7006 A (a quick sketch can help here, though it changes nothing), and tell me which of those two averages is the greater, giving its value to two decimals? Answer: 5.90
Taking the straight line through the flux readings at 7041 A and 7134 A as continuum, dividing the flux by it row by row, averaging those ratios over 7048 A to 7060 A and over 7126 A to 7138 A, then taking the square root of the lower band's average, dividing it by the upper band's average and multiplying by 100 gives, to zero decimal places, 100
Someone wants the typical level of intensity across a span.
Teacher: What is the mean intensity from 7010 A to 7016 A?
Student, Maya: 5.77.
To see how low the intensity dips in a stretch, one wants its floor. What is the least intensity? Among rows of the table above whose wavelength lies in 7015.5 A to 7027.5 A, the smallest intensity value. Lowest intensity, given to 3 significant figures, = 5.75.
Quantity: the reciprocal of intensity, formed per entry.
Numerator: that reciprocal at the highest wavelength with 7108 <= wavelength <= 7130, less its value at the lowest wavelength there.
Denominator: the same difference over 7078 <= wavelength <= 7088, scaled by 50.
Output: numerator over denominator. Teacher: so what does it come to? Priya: 0.05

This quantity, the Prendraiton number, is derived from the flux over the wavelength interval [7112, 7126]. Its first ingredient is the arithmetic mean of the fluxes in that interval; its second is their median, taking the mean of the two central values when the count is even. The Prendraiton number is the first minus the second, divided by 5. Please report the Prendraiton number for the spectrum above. 0.002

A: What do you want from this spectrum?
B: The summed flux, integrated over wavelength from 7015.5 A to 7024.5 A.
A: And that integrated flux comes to 52.2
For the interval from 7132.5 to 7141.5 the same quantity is 50.9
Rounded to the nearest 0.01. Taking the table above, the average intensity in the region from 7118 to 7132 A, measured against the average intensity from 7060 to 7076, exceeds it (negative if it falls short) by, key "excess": -0.06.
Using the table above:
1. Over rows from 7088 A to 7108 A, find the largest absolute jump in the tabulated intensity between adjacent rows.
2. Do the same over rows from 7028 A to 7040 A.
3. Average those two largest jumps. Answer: 0.12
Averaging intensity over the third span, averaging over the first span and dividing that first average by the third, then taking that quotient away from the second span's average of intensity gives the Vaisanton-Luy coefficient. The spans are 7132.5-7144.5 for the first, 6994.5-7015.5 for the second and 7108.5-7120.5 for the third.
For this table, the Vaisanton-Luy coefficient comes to 4.85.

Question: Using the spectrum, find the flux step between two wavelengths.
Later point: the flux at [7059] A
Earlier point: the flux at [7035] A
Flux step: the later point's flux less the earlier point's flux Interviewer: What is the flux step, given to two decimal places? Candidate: -0.21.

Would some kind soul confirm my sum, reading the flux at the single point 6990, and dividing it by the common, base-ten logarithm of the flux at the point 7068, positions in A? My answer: 7.88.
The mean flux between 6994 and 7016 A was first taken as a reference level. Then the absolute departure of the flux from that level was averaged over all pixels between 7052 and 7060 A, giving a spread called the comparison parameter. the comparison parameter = 0.10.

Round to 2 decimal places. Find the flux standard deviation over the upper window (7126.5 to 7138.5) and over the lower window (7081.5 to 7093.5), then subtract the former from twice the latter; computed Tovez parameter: 0.03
